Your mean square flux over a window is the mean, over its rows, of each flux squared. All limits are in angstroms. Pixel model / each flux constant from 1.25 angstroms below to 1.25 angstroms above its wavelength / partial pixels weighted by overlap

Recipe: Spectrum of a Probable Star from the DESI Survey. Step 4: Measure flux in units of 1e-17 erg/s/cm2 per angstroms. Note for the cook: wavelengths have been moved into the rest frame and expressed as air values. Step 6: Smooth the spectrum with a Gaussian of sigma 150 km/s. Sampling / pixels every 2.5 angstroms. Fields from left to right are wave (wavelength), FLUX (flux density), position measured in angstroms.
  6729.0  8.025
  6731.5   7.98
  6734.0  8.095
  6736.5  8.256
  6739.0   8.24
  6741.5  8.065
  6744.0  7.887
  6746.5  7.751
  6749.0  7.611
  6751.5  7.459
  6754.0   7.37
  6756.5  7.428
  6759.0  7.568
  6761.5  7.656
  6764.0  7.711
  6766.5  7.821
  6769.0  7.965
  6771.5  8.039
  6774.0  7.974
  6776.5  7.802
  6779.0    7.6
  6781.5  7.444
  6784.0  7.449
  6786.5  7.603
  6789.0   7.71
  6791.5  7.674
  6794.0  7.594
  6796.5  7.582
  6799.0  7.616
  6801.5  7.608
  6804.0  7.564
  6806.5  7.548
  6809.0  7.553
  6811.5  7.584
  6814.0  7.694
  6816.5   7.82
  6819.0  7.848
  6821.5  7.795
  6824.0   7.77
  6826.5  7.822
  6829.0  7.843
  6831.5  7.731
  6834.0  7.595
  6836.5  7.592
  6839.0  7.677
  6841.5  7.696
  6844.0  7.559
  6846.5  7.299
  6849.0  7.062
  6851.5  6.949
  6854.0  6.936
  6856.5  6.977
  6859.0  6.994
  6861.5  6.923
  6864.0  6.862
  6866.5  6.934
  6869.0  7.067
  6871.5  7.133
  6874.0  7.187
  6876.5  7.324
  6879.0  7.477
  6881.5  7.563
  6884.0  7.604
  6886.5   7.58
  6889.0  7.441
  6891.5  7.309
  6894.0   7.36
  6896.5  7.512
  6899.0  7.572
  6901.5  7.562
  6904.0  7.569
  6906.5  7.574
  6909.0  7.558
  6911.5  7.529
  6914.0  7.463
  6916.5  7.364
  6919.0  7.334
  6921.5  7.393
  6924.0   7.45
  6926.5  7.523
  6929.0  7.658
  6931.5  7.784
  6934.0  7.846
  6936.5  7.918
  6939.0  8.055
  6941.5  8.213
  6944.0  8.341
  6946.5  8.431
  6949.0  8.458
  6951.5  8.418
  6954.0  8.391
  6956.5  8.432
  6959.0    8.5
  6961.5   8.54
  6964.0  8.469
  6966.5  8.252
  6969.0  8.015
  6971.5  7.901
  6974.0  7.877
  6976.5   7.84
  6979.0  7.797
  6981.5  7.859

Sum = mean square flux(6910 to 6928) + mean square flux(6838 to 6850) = 111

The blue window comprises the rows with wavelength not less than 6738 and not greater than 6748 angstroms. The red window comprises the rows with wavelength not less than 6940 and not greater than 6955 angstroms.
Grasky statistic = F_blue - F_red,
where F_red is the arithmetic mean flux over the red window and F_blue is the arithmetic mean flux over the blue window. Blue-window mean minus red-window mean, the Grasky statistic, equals -0.4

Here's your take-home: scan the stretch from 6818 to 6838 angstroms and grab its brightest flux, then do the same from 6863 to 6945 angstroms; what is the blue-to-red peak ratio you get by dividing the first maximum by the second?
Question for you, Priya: 0.94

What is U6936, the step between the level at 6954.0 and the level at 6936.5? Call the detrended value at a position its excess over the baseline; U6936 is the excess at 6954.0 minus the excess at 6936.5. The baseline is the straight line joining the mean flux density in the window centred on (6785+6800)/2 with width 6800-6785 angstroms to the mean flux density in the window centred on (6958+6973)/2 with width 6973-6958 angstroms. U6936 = 0.4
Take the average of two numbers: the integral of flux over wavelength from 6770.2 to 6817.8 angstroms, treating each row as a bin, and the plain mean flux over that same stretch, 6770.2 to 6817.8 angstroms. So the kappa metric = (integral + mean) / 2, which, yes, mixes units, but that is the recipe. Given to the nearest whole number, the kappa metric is 186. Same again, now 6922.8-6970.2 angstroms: 197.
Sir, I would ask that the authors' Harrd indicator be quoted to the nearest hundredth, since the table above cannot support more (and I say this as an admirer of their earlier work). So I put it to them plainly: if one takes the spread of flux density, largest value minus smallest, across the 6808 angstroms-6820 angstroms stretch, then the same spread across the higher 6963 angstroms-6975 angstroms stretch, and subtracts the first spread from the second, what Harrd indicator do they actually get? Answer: 0.30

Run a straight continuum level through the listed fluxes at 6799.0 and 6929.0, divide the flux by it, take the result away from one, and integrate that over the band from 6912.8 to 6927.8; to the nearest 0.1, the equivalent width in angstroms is 0.5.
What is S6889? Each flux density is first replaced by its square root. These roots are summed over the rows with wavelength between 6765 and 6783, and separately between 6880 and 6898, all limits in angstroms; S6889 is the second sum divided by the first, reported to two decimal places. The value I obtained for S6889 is 0.98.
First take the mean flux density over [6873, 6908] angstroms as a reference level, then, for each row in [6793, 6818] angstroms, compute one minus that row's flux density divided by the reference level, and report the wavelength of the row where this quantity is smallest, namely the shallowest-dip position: 6816.5 angstroms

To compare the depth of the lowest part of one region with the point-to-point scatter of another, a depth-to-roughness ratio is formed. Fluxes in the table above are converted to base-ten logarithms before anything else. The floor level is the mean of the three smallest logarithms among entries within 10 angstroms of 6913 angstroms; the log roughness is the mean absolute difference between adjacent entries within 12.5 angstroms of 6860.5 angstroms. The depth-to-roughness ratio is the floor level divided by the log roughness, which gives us 214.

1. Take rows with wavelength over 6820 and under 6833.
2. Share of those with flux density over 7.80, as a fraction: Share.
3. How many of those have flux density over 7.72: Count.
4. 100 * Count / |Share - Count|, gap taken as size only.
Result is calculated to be 109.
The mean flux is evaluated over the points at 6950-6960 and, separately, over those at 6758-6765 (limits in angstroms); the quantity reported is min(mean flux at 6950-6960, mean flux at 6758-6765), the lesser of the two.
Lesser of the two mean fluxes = 7.65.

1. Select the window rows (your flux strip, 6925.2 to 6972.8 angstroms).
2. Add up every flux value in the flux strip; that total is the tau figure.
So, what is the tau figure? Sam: 155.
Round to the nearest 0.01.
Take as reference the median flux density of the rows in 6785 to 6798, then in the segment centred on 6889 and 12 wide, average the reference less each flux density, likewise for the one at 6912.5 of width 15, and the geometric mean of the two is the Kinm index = 0.14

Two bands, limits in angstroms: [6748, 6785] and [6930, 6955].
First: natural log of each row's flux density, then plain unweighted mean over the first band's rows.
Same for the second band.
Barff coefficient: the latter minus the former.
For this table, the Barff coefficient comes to 0.07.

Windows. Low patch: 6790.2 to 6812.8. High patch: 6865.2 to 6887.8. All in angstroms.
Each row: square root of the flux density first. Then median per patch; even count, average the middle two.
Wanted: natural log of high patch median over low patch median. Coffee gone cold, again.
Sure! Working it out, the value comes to -0.017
